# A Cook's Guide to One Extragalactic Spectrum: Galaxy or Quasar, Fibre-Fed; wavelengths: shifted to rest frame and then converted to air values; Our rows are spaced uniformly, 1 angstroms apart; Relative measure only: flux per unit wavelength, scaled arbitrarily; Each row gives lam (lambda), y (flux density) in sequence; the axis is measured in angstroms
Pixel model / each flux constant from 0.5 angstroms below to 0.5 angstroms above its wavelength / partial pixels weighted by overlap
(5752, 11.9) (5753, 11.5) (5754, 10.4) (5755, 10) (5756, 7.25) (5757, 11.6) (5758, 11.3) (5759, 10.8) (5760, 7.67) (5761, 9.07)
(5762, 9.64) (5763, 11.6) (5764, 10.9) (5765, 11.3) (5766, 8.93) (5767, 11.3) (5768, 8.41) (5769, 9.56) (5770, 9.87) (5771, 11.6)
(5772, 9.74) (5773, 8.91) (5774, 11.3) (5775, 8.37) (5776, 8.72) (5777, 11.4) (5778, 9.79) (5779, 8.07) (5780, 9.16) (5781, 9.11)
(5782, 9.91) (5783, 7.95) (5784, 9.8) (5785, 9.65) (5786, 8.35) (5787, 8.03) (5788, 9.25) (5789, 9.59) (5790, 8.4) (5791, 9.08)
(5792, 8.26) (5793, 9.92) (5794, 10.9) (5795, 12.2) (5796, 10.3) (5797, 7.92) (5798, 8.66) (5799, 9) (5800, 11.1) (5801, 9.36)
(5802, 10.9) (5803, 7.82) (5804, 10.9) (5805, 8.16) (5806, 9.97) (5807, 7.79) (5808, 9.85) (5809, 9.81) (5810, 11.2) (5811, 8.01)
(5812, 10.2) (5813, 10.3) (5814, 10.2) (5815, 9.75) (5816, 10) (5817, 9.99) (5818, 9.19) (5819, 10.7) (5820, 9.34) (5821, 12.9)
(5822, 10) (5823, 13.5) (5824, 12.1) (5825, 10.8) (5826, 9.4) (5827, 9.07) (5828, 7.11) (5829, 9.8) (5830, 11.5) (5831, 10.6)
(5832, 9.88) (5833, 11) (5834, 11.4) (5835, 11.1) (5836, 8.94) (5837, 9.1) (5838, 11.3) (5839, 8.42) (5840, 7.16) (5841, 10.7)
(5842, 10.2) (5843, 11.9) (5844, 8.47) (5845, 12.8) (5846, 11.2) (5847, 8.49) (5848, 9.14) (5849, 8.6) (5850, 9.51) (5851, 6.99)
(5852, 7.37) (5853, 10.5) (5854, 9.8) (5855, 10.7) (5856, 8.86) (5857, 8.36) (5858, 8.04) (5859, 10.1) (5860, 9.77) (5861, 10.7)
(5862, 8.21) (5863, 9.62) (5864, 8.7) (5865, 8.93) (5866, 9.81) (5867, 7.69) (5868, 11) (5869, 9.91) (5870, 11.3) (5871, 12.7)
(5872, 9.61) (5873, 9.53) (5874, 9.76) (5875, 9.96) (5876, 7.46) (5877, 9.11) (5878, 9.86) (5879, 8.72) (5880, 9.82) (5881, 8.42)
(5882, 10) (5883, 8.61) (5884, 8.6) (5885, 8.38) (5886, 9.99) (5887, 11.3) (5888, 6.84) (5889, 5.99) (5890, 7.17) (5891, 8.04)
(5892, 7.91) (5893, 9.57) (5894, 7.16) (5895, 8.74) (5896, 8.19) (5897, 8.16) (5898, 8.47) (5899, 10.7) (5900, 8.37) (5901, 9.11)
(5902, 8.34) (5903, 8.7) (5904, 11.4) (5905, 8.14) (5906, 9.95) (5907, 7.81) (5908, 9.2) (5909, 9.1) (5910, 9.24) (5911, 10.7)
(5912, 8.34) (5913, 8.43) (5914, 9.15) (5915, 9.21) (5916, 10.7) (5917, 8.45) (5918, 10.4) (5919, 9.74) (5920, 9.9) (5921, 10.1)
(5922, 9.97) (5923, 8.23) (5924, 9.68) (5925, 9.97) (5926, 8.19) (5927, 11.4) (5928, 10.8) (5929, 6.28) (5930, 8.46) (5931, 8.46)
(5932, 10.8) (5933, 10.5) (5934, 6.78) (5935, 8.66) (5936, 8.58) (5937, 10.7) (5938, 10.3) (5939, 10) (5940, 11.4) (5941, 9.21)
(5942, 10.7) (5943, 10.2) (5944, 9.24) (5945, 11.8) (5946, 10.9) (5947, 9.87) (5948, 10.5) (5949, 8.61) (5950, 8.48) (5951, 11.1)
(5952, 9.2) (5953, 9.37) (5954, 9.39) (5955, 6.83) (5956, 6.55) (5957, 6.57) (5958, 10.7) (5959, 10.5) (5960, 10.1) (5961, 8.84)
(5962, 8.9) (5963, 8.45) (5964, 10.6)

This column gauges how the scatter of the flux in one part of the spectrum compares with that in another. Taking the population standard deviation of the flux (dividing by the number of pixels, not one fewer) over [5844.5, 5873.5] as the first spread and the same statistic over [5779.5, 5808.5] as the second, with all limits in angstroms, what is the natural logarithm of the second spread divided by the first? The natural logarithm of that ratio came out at -0.22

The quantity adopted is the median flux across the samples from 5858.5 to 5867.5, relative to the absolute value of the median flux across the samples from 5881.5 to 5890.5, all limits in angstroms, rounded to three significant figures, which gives 1.12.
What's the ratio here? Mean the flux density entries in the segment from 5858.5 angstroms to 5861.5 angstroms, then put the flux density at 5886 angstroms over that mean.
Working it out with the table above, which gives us 0.98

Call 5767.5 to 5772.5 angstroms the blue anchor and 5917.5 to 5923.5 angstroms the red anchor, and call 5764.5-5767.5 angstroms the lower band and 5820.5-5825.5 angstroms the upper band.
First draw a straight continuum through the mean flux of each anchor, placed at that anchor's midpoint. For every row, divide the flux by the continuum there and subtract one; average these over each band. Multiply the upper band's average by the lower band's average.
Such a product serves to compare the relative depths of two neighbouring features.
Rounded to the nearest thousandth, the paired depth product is 0.014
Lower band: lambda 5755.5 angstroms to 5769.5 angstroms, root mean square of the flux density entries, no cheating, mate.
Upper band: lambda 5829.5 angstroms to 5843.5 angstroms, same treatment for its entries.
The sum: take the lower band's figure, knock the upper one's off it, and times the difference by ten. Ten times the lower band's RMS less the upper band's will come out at -2.6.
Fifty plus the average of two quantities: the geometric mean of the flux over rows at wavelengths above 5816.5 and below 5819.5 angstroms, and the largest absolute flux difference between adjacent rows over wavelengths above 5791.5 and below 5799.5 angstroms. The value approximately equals 56.2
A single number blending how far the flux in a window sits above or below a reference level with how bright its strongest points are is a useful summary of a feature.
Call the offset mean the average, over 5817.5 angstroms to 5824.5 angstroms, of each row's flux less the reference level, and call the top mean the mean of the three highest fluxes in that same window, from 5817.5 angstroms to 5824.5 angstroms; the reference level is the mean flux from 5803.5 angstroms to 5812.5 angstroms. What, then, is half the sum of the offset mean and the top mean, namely 7.2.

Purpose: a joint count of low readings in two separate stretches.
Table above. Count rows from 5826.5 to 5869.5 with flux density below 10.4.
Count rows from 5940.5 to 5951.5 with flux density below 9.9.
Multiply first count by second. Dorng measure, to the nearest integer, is 145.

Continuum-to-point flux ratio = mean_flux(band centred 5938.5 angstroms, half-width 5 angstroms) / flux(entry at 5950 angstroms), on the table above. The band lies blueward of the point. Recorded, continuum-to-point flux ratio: 1.14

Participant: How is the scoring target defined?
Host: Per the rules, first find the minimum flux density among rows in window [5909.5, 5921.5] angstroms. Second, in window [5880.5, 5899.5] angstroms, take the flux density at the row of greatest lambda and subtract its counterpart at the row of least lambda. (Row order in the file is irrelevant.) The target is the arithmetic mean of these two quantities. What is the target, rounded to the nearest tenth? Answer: 5.3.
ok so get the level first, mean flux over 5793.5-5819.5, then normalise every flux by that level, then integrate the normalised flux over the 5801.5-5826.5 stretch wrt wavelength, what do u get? 25.9 angstroms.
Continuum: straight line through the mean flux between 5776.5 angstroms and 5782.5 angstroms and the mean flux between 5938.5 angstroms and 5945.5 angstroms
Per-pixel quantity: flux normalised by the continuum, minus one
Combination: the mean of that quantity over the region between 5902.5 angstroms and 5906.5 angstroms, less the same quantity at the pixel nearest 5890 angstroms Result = 0.23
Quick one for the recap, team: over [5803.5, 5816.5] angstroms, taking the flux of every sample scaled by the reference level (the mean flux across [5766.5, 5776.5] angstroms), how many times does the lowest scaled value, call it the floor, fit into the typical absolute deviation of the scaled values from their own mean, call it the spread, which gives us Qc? 0.10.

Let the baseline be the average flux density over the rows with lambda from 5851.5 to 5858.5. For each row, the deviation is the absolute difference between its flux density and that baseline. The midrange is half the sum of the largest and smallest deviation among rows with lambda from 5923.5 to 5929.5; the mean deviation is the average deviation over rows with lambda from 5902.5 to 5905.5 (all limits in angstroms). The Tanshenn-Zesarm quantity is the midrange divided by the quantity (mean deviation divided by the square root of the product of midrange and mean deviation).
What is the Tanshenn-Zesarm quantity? 2.0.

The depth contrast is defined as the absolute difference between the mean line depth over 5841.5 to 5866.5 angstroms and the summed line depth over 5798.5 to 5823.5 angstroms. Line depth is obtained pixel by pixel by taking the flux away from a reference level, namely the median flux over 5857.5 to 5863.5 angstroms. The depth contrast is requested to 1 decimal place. 7.8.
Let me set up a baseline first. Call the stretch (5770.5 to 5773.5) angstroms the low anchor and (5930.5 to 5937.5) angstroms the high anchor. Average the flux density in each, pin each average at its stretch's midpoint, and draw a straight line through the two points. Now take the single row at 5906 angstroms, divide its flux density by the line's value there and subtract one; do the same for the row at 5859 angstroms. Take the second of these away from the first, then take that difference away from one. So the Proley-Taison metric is 0.99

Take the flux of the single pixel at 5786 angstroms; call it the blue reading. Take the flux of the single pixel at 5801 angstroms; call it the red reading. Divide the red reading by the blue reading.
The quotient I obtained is 1.1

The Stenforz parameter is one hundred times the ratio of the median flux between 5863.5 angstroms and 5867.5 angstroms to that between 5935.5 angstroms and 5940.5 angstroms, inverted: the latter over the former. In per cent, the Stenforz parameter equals 117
